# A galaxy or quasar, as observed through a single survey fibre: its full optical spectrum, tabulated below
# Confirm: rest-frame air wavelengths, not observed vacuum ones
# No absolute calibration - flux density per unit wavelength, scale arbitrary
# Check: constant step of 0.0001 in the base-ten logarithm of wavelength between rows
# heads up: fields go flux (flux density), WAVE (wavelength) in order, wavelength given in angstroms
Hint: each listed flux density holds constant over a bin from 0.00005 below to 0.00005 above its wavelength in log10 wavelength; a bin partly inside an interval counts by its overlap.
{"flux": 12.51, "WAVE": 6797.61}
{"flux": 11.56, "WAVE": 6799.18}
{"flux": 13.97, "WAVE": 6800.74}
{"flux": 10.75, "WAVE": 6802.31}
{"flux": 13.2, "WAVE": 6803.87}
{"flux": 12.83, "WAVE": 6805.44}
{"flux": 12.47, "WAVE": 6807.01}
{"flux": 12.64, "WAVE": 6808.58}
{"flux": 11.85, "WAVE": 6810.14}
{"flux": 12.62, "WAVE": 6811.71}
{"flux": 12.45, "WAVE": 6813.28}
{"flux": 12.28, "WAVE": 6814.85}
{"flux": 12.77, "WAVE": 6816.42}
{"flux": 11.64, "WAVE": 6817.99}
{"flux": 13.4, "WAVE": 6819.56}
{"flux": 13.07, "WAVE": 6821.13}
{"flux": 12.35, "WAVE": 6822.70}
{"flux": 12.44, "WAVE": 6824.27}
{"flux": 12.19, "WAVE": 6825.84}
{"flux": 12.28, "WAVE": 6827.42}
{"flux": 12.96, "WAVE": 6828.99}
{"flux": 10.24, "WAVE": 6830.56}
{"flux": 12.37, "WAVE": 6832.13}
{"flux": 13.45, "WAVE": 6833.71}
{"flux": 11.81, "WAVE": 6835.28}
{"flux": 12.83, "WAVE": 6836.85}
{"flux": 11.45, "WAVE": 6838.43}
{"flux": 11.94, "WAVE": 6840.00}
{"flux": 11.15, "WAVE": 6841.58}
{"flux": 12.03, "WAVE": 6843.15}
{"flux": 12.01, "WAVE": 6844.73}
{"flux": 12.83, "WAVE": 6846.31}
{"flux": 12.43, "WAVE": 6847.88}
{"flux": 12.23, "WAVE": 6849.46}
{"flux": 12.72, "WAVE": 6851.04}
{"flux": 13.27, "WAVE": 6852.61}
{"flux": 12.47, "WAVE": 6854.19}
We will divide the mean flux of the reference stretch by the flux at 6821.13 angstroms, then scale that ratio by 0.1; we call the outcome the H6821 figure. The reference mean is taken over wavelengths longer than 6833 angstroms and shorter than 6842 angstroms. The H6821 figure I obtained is 0.093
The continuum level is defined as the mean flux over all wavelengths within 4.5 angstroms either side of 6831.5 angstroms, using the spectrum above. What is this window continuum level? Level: 12.19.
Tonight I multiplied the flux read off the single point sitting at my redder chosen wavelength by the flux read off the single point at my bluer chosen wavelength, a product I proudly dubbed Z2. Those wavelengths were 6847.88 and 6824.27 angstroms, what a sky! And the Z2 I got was 155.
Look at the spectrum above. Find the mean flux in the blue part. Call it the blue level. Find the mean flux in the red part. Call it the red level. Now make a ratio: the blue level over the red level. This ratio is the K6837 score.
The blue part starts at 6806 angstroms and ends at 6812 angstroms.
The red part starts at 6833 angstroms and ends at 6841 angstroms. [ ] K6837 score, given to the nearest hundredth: 1.01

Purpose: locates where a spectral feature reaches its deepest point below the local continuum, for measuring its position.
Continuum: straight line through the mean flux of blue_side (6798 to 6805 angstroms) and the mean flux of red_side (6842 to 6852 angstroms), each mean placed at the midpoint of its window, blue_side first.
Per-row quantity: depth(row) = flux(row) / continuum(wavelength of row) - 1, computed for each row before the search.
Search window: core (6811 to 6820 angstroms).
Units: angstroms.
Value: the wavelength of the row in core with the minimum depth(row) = 6817.99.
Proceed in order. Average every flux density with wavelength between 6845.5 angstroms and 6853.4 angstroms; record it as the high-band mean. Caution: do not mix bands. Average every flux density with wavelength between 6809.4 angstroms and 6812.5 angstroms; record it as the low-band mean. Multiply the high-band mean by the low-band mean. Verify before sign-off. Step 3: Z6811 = 155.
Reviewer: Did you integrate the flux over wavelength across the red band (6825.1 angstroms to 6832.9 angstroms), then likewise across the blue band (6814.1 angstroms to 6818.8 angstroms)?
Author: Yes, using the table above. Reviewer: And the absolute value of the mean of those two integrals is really 76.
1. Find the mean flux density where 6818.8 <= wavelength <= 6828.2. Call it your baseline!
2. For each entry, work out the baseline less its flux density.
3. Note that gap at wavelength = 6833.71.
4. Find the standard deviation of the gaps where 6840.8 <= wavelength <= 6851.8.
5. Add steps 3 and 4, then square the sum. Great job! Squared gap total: 0.1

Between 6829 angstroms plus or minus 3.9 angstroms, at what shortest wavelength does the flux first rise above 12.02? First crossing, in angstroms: 6825.84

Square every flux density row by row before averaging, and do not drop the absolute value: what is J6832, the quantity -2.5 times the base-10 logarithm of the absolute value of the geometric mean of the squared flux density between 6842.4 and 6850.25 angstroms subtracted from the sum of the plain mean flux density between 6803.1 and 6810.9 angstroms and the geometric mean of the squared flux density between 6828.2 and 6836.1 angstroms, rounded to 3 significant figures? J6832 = -2.25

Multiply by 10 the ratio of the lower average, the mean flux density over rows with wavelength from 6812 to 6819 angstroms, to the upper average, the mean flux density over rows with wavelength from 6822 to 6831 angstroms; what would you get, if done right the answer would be 10.2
